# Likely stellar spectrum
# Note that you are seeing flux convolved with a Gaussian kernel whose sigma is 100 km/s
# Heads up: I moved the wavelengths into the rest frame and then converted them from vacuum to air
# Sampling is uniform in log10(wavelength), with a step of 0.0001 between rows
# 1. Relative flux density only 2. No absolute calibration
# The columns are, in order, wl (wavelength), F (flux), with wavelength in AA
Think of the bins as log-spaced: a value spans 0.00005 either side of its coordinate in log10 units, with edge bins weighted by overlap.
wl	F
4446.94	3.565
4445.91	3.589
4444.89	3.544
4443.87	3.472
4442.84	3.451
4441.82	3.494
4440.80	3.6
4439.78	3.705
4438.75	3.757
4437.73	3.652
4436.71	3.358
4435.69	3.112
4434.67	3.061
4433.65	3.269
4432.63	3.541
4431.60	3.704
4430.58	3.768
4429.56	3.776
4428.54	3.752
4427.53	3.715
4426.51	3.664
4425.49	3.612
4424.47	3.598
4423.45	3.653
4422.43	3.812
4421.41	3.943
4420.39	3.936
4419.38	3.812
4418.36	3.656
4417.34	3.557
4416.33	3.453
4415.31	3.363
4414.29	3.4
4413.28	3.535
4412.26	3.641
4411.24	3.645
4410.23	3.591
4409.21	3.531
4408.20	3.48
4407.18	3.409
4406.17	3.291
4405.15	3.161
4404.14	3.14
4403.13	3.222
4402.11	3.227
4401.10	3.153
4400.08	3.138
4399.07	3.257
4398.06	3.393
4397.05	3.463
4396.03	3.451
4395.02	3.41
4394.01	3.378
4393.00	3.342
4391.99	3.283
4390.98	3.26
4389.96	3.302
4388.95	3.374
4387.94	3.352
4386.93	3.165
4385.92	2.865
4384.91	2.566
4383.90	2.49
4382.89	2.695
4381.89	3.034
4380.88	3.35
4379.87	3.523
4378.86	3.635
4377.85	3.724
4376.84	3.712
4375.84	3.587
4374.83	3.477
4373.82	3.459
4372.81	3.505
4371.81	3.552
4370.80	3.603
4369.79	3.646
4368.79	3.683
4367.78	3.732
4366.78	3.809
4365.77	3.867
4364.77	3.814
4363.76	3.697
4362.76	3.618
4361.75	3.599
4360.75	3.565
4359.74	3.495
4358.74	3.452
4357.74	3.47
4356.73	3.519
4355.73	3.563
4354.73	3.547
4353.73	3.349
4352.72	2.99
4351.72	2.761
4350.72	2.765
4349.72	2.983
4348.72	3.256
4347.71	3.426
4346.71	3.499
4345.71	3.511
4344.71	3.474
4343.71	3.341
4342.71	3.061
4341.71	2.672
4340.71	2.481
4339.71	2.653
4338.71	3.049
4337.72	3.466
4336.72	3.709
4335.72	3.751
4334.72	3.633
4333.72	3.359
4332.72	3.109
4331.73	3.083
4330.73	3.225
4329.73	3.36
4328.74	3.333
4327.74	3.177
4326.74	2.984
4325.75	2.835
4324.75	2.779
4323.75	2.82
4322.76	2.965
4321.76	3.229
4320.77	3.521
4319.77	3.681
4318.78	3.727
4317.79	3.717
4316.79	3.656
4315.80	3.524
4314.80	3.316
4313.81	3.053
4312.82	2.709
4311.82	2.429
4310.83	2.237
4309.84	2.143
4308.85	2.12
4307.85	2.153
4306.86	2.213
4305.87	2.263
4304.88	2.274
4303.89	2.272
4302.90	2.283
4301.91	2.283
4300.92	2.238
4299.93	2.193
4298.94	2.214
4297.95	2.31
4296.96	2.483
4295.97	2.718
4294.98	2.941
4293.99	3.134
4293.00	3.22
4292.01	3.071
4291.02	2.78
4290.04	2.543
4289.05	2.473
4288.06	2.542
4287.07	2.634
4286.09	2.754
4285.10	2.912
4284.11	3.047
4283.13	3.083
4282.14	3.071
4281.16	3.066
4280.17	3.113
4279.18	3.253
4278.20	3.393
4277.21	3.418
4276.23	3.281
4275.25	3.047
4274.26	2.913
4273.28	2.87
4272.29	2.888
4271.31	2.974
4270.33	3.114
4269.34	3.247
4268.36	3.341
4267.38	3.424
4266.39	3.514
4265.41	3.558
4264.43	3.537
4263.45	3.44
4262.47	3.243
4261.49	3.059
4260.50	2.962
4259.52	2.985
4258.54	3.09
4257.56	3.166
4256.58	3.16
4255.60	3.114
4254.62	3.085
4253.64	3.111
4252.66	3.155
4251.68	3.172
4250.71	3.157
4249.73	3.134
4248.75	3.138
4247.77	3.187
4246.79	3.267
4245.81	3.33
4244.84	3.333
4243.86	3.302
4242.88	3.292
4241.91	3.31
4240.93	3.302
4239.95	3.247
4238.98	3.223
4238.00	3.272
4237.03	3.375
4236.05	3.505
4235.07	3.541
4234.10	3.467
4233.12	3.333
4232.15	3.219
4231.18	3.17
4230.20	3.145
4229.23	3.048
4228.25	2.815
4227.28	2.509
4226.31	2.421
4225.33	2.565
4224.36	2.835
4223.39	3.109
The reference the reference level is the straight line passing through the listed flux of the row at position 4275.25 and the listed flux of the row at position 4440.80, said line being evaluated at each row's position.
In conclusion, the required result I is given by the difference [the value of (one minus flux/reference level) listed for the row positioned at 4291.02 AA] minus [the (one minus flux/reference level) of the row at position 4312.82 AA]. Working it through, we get -0.04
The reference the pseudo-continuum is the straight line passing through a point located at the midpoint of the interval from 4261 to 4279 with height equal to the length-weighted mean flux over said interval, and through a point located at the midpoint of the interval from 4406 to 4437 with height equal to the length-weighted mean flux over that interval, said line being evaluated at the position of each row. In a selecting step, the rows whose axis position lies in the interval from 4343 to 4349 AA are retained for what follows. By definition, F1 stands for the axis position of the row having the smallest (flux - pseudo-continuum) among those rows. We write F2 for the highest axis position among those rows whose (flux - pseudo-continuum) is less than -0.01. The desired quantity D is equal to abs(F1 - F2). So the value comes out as 0.0 AA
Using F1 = 4348.72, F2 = 4348.72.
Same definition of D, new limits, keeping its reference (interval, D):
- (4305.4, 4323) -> 13.9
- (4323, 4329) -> 4.0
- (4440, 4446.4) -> 3.1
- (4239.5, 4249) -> 0.0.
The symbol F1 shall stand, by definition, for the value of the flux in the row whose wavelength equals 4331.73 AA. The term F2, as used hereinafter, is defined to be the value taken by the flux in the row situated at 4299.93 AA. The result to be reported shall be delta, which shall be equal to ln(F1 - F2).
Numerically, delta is -0.1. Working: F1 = 3.083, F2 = 2.193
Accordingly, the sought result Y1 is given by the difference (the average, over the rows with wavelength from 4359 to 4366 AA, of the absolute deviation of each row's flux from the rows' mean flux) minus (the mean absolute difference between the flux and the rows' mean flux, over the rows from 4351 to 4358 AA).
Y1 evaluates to -0.1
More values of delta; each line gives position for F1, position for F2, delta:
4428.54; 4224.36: -0.1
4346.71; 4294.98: -0.6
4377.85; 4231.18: -0.6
